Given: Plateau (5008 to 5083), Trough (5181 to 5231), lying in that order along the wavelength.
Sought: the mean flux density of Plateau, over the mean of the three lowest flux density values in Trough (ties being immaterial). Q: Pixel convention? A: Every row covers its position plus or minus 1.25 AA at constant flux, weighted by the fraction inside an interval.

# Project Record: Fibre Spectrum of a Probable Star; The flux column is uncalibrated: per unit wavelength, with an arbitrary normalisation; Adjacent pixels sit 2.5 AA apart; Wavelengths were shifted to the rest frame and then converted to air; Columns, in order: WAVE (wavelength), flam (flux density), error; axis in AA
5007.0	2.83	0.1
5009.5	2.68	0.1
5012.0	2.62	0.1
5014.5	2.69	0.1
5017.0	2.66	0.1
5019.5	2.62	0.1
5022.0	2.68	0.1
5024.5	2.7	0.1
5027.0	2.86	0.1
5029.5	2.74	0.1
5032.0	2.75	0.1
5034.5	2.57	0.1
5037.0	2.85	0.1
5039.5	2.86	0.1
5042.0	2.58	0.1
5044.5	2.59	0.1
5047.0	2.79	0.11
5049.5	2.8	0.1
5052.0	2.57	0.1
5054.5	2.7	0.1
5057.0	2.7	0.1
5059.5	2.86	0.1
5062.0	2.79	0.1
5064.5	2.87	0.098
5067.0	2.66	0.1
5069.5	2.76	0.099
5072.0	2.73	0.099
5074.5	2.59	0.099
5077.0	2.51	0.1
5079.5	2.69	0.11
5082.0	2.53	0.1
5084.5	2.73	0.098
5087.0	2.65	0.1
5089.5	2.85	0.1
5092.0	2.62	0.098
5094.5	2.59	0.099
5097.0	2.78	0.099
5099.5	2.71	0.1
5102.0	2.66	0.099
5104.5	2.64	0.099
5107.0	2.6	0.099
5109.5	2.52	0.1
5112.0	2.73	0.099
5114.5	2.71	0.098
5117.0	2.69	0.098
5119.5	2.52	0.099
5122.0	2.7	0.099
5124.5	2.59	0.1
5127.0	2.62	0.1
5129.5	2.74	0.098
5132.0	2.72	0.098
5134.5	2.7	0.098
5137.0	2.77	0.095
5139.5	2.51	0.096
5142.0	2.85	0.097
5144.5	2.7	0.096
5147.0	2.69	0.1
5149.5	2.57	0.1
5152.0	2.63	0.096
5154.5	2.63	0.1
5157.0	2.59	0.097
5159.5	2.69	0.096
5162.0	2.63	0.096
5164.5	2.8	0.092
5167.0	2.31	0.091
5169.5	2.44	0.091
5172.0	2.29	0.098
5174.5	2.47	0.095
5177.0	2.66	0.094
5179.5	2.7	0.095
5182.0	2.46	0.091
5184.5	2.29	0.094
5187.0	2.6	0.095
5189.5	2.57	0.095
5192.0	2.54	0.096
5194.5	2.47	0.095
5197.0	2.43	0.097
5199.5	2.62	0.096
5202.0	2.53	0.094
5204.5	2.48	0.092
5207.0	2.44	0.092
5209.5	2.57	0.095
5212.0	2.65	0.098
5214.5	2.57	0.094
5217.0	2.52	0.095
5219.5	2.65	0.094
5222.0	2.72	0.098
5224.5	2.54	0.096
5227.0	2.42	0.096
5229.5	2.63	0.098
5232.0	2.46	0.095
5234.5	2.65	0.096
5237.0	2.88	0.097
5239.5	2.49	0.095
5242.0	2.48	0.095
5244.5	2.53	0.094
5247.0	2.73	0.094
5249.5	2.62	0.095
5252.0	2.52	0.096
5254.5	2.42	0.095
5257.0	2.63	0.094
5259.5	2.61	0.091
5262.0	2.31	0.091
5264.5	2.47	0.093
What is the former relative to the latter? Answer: 1.13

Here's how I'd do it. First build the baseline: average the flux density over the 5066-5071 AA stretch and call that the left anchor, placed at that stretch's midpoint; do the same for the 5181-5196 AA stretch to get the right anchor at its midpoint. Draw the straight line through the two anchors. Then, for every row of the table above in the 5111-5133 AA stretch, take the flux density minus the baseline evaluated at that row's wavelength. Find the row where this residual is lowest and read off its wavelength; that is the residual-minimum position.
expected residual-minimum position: 5119.5 AA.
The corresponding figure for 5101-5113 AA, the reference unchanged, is 5109.5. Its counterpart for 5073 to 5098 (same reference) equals 5077.0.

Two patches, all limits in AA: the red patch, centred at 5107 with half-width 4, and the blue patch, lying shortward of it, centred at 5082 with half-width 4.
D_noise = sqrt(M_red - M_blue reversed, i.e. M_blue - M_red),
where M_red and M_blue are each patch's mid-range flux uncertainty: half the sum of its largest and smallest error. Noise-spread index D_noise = 0.07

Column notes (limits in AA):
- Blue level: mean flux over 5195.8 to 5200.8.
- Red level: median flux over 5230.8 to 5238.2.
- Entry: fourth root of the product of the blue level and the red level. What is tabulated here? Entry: 1.61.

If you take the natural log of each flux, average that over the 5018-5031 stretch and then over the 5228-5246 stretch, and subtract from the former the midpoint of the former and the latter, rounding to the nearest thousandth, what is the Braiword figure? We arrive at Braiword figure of 0.025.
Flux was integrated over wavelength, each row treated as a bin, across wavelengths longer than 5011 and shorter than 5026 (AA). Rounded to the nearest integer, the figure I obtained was 40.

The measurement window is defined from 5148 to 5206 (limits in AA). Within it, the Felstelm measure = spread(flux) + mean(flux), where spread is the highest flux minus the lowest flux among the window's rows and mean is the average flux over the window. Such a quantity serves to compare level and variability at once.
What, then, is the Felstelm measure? 3.05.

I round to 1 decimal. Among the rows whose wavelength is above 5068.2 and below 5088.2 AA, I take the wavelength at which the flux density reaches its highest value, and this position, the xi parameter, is 5069.5 AA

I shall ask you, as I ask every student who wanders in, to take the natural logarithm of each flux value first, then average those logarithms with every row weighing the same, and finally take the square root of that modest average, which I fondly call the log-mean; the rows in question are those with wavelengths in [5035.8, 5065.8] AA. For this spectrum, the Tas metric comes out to 1.00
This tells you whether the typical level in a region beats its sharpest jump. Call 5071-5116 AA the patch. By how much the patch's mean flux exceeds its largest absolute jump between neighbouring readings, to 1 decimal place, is 2.4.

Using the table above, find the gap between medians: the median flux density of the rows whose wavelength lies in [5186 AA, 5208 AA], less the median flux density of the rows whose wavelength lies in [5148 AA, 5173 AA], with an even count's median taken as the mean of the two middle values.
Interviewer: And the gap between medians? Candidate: -0.08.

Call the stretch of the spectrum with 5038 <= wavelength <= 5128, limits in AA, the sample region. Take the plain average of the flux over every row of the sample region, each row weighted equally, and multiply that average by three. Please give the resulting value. 8.0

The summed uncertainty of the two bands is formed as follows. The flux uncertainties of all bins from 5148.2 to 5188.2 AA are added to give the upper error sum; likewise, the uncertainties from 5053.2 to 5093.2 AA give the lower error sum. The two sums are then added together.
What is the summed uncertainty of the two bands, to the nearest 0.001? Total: 3.122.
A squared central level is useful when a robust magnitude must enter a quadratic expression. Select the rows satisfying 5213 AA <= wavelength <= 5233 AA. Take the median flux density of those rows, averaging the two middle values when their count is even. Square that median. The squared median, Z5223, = 6.53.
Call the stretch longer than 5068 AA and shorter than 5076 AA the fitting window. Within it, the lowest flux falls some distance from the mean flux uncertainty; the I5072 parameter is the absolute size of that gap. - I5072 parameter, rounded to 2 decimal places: 2.49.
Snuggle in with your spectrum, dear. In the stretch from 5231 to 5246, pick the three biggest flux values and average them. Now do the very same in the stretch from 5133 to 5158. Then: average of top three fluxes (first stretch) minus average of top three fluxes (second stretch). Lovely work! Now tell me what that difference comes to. -0.09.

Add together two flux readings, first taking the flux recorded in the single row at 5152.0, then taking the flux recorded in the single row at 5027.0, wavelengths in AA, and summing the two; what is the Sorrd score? 5.49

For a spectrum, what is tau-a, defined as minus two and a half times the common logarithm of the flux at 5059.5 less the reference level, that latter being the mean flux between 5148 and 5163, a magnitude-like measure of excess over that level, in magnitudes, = 1.6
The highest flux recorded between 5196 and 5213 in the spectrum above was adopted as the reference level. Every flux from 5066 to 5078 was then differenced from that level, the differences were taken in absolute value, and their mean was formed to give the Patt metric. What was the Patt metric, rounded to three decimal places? 0.080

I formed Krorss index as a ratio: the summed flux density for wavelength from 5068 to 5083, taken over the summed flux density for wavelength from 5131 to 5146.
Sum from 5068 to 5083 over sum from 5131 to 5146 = 0.97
